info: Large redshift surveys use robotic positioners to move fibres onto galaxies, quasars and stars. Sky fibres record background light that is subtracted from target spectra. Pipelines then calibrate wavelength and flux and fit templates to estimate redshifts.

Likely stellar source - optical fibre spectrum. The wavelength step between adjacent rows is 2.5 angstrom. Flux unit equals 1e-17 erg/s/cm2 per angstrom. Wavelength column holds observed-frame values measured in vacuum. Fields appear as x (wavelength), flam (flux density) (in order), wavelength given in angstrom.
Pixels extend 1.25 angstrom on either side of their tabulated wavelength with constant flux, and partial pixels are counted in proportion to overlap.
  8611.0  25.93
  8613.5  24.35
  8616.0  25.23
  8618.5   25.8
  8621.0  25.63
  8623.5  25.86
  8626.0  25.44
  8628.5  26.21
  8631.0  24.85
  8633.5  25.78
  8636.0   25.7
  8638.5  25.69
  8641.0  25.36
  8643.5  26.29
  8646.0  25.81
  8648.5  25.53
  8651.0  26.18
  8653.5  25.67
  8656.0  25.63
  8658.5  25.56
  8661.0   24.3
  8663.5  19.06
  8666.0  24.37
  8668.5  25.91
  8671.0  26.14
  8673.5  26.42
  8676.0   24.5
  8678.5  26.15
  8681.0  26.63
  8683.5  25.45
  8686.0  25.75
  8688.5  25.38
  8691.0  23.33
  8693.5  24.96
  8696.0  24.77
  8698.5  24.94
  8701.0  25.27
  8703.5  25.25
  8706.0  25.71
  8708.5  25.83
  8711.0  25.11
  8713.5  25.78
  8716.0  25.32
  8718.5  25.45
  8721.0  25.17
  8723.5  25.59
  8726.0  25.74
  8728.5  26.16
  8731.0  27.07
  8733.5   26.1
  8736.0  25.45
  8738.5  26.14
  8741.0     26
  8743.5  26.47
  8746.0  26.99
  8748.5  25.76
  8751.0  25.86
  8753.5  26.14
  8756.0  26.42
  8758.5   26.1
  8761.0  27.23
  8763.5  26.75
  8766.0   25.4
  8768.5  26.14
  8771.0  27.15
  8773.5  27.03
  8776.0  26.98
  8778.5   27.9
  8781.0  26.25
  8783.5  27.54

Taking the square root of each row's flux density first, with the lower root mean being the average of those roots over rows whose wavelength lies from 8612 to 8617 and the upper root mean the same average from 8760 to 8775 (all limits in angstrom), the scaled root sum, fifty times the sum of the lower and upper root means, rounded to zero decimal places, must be 507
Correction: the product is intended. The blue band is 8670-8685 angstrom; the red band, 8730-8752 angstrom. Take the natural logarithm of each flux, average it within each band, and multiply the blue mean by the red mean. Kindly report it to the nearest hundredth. 10.62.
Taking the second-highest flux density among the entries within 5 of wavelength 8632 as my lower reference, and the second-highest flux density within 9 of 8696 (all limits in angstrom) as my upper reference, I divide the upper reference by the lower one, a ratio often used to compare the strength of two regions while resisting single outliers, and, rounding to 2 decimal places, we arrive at 0.98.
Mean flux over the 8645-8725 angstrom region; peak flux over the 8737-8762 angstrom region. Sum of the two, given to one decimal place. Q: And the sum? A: 52.4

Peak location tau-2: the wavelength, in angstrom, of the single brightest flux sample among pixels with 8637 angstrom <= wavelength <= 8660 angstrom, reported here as 8643.5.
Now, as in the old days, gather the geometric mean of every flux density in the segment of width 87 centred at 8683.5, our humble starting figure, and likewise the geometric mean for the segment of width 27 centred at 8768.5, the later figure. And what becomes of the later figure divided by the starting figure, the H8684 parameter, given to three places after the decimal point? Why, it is 1.057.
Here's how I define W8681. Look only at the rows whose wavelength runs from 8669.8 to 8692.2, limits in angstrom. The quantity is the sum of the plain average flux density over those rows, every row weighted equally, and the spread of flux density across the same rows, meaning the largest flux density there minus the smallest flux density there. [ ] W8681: 28.8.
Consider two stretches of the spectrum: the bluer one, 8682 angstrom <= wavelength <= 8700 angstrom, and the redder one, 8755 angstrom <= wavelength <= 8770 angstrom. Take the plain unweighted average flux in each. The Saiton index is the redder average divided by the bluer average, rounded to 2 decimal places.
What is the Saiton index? 1.06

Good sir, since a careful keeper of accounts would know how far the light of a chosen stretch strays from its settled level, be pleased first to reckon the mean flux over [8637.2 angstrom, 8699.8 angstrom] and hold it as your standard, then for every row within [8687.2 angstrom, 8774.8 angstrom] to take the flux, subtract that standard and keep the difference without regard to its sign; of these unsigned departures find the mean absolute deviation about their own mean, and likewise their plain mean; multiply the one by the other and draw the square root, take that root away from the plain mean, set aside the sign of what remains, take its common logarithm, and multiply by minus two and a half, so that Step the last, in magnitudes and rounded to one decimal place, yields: 2.0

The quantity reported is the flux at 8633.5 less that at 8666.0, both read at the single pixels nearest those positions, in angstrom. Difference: 1.4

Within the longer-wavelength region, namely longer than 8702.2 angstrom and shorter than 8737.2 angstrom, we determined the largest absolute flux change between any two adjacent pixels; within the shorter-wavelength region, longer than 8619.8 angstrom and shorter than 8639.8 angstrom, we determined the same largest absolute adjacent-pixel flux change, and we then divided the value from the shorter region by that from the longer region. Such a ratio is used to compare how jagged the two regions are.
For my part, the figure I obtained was 1.4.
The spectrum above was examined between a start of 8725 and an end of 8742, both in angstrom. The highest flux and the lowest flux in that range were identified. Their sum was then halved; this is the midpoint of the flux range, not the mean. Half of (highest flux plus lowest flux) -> 26.3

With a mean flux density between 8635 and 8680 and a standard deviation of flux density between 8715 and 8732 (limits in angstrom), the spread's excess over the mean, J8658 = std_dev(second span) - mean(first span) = -24.6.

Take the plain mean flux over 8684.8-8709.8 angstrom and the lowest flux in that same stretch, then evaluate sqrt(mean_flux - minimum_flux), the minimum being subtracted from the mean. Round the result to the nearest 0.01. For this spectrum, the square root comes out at 1.34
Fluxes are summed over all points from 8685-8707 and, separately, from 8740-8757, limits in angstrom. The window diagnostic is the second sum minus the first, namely -42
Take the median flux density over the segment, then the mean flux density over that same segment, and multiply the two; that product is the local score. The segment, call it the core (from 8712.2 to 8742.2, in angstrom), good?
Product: 665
